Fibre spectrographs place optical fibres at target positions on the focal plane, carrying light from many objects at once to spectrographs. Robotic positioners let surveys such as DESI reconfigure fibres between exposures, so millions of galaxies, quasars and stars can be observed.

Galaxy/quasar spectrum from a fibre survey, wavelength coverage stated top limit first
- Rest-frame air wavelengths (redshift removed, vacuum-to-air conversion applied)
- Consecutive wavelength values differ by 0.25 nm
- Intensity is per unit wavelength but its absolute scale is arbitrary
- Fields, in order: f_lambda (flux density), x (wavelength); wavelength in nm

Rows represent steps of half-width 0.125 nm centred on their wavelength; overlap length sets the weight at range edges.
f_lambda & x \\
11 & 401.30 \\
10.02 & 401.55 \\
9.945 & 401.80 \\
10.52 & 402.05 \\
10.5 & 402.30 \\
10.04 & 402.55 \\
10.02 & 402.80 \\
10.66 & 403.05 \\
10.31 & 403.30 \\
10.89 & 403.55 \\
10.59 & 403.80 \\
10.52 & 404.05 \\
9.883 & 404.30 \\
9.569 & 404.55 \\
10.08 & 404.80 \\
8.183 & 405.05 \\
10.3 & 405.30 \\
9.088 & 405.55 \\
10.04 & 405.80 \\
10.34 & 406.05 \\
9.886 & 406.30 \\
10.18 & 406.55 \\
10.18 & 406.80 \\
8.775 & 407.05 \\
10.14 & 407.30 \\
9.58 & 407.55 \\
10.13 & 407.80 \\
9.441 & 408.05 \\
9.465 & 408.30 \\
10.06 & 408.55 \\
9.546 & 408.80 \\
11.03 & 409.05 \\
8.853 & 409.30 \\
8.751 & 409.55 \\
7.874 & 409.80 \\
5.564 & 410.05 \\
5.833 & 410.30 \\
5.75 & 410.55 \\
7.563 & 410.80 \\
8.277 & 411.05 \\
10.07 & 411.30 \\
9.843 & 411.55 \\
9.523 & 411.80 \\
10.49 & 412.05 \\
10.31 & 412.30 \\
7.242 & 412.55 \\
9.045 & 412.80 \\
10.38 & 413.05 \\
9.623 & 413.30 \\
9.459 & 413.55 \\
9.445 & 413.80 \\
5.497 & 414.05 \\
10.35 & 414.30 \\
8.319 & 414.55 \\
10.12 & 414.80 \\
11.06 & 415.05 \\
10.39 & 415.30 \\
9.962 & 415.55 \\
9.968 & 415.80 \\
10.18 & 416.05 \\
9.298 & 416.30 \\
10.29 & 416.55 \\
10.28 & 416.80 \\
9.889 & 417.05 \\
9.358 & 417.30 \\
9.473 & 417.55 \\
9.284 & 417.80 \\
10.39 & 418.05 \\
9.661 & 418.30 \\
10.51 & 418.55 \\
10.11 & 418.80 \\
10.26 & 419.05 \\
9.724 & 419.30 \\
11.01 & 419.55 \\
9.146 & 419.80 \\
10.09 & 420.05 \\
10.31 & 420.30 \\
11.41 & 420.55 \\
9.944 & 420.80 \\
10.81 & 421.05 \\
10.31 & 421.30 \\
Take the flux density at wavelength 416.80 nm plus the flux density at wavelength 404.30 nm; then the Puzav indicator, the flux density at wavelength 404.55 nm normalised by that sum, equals 0.475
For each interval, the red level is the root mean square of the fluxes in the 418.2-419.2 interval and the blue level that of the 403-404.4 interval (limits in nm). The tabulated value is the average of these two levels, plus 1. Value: 11.3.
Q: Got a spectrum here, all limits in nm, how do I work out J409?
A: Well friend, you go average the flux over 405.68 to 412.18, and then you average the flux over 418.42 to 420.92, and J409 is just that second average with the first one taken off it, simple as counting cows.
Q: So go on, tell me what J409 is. 1.1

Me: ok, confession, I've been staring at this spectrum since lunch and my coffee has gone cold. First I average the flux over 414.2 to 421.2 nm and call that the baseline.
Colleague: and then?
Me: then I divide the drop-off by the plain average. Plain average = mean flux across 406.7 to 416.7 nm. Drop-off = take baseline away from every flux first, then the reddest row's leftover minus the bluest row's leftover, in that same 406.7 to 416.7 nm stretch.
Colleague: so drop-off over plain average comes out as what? 0.012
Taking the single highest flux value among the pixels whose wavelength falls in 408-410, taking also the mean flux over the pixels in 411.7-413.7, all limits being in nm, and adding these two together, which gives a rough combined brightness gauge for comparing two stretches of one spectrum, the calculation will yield 20.5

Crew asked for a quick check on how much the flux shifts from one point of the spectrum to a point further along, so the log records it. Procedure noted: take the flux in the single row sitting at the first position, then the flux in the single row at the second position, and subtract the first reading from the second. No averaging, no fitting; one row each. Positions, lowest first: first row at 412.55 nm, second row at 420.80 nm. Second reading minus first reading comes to 2.7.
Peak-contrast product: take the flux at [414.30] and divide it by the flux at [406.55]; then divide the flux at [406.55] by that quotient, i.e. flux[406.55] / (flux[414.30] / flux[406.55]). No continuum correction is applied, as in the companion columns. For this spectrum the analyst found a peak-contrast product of 10.0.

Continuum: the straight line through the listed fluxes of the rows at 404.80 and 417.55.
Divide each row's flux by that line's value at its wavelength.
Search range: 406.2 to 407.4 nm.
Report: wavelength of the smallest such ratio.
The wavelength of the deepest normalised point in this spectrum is 407.05 nm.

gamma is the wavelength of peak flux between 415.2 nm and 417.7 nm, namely 415.30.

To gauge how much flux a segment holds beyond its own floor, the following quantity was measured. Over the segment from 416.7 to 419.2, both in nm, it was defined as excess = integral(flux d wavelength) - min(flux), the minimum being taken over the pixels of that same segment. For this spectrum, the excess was 15.5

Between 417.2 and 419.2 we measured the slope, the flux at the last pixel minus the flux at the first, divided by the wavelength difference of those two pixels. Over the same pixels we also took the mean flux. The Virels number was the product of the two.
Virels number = 5.1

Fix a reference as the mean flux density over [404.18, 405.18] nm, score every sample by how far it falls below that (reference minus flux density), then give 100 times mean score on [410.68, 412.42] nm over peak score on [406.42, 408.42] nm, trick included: -2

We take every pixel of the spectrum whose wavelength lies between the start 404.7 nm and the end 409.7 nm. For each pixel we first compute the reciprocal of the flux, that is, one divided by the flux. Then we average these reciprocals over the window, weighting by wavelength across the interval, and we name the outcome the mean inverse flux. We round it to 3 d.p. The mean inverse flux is 0.104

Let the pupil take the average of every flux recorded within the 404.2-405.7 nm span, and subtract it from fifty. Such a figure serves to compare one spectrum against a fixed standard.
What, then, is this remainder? 40.5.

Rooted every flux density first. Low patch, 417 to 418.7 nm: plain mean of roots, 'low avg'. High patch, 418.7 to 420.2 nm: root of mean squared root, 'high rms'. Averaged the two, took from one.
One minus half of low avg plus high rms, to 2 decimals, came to -2.15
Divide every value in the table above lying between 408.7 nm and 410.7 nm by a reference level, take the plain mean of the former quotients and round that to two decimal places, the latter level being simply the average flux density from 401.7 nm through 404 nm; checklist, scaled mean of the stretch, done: 0.76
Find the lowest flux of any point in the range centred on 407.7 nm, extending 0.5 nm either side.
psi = 9.441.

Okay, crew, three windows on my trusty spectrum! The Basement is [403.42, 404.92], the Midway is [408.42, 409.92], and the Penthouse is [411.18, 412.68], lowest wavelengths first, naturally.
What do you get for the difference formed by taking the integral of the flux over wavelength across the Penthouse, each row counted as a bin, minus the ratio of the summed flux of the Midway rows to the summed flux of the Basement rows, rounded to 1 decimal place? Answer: 13.5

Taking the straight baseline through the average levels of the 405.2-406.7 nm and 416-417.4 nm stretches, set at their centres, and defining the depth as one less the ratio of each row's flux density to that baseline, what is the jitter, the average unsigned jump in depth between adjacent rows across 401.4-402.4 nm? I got 0.022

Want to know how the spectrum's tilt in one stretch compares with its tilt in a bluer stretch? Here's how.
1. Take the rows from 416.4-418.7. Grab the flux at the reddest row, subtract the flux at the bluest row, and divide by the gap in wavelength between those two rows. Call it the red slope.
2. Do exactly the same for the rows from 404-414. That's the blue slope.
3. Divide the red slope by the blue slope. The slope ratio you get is -1.0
